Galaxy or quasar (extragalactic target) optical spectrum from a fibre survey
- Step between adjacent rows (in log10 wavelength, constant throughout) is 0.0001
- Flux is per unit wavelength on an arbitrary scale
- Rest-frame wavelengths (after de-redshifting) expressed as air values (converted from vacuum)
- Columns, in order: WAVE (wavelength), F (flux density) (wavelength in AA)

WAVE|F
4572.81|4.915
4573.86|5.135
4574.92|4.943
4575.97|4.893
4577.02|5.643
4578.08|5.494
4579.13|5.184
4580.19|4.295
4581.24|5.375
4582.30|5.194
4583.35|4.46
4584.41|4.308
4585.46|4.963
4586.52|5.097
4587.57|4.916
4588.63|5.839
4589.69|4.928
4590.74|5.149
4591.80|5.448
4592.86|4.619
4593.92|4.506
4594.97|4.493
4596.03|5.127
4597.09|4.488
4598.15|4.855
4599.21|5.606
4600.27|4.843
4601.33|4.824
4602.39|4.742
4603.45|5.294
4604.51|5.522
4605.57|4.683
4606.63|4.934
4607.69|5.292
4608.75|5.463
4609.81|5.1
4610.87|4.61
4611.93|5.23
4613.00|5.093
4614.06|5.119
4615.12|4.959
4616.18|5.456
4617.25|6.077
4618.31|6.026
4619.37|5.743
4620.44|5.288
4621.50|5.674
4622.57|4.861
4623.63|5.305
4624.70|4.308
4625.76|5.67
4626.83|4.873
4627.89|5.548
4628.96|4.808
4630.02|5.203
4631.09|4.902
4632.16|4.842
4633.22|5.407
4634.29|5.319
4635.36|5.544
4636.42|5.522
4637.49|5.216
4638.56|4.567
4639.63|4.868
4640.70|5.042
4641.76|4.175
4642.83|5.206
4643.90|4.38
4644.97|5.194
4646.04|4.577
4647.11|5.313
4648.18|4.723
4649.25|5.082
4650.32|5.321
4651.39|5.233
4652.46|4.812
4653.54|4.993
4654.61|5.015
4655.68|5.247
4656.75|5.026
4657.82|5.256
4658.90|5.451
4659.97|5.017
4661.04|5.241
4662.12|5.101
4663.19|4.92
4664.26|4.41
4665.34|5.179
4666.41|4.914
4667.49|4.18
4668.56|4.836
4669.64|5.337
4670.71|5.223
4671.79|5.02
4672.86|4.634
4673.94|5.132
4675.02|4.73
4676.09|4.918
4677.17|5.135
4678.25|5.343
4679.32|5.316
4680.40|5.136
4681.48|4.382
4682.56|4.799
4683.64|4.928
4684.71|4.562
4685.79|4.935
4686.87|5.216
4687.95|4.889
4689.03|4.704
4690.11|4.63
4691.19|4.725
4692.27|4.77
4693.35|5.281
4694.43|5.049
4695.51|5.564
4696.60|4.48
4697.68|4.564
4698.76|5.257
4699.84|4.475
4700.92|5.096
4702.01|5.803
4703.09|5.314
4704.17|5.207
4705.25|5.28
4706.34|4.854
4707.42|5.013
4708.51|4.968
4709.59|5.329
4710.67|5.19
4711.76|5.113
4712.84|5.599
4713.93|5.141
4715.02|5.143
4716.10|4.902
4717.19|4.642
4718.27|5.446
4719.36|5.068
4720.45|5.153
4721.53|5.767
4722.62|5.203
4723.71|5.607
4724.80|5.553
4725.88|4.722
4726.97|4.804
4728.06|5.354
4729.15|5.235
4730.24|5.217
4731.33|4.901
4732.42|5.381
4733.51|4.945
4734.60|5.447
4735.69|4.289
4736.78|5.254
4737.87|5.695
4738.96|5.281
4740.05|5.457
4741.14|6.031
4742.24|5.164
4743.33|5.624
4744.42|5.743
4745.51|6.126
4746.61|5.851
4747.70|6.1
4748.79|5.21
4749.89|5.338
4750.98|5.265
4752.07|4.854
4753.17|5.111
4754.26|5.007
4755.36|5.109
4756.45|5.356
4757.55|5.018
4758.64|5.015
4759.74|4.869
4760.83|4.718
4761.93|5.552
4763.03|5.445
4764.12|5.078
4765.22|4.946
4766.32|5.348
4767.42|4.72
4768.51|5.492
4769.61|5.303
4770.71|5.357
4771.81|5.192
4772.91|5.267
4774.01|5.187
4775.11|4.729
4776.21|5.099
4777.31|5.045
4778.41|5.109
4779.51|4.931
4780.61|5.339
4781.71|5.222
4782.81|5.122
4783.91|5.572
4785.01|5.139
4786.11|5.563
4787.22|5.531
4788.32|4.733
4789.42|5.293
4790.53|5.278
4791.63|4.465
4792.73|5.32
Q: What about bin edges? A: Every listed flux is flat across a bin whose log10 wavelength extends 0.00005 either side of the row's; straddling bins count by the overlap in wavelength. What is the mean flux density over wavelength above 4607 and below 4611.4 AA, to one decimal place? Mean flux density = 5.1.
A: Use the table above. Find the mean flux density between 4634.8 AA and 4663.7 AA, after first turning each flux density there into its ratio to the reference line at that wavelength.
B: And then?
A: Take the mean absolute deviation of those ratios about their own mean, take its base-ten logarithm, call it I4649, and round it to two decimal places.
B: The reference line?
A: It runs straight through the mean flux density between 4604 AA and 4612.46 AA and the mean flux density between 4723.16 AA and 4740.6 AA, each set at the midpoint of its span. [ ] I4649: -1.31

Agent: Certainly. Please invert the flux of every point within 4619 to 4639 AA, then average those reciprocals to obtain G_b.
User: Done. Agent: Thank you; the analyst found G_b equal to 0.194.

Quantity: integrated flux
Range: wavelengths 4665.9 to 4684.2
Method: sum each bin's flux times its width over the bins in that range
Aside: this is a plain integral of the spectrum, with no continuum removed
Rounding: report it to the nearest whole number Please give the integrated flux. 90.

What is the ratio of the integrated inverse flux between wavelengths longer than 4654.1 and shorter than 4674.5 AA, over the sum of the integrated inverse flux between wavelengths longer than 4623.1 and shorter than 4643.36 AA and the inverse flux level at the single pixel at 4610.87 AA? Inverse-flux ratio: 0.96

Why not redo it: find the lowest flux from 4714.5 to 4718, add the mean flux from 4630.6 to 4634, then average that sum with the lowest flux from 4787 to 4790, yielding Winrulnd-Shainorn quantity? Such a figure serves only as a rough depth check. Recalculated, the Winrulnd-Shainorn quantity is 7.2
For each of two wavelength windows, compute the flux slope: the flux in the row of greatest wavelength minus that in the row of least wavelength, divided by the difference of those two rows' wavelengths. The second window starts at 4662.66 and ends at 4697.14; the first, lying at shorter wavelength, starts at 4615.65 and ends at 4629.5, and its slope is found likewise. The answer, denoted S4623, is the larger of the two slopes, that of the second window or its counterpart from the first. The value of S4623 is -0.01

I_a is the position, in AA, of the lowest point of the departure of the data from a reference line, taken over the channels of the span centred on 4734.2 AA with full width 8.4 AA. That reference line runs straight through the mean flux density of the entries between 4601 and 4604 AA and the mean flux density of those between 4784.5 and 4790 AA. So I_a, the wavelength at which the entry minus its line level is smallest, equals 4735.69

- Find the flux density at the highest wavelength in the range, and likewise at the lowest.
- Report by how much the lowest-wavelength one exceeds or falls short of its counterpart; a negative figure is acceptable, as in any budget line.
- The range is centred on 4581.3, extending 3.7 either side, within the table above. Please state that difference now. 1.2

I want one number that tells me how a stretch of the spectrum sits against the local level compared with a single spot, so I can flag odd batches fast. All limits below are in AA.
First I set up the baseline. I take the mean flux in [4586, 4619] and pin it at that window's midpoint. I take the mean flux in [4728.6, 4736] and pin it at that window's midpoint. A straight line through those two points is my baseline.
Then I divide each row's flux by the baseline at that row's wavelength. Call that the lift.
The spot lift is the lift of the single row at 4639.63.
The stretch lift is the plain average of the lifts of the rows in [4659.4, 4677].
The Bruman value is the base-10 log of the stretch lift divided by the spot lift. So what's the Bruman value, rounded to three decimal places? 0.006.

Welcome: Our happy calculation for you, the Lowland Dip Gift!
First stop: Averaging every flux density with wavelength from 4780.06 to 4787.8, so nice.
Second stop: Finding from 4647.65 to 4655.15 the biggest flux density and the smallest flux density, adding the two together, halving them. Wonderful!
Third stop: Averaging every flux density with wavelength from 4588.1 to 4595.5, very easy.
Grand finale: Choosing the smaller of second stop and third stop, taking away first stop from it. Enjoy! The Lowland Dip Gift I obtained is -0.36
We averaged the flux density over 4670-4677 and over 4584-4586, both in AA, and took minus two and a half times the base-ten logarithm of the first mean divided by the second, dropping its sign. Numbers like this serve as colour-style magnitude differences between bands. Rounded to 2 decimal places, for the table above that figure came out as 0.07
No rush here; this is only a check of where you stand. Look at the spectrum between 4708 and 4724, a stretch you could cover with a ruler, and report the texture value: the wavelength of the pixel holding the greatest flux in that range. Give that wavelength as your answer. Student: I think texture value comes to 4721.53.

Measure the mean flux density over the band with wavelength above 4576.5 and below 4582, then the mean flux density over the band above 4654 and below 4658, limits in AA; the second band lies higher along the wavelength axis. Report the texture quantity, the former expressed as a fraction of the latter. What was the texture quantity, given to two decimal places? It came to 1.01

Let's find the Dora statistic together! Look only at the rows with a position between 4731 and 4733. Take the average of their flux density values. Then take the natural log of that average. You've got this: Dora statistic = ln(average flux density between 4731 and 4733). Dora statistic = 1.64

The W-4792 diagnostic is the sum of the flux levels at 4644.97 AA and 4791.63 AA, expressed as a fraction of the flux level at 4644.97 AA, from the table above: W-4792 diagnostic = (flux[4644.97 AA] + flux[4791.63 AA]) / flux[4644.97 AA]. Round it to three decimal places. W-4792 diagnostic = 1.860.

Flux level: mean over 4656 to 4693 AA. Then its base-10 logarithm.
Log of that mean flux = 0.694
